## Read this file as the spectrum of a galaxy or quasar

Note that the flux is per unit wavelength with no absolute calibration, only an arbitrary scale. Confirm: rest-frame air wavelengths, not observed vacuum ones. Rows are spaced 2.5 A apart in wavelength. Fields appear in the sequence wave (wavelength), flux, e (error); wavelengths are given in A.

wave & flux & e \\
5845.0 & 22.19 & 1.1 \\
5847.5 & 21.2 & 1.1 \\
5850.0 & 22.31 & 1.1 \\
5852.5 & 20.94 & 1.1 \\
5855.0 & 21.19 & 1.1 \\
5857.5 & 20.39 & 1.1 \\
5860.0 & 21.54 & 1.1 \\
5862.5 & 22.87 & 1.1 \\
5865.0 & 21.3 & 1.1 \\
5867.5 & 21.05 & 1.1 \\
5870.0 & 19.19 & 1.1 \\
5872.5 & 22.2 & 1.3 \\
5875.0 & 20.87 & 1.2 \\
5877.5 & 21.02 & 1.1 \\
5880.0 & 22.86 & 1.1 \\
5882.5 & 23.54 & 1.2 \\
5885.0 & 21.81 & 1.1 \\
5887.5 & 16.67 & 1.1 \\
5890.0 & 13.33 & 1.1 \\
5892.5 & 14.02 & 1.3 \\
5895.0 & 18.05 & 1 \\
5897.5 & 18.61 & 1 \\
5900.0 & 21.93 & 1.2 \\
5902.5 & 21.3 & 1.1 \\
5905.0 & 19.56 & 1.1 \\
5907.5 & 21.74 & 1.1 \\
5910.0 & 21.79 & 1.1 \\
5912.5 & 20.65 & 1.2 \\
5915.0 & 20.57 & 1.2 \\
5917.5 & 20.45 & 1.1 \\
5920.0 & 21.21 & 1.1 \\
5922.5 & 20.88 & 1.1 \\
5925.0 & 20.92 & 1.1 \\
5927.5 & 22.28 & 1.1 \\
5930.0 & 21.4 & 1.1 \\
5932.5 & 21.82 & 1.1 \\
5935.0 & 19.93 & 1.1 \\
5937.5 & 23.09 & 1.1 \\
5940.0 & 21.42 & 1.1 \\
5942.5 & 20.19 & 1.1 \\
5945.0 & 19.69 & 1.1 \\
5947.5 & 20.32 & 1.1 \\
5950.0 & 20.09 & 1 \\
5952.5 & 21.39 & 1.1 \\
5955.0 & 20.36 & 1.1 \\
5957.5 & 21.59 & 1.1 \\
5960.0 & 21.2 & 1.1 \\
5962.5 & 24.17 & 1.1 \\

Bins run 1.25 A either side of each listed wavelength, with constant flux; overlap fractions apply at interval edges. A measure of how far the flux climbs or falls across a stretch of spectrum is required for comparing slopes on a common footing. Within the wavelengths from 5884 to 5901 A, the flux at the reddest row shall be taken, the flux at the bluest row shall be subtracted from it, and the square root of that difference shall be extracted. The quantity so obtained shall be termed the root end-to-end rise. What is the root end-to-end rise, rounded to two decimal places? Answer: 0.35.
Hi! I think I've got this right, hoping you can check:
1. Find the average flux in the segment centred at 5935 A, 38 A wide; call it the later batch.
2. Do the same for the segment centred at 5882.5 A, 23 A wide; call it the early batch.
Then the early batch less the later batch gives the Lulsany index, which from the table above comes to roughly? -1.4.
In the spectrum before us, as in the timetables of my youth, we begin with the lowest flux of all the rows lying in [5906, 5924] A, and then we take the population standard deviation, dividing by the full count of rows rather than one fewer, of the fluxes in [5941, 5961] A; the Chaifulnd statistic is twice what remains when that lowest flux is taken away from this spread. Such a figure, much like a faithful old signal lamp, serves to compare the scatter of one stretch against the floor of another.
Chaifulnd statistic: -39.6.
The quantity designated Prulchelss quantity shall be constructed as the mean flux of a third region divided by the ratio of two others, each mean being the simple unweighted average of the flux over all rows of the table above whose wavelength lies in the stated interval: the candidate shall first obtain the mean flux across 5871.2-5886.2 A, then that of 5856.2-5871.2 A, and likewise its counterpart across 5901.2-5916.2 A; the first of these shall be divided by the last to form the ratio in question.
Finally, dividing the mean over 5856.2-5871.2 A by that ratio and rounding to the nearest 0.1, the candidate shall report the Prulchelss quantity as 20.0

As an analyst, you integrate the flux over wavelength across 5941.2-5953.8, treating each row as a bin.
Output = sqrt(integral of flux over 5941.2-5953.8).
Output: 16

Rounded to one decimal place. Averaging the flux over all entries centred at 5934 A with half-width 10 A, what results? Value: 21.4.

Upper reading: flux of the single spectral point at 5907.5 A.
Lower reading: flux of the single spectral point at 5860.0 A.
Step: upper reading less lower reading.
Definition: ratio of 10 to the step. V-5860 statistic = 50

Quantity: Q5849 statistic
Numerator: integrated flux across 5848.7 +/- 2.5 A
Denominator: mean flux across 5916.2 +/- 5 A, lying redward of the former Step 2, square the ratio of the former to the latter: 28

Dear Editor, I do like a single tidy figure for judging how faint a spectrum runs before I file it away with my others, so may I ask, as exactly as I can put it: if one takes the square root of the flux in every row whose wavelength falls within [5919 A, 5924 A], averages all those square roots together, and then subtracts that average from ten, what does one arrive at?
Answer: 5.41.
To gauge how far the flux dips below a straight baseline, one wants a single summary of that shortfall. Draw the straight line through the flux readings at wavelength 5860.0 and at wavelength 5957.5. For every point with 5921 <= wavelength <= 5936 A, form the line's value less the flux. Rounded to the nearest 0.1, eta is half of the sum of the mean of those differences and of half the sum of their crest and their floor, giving 0.4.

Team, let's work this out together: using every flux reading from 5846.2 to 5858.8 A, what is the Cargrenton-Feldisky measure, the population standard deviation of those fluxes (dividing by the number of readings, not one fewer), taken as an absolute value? 0.6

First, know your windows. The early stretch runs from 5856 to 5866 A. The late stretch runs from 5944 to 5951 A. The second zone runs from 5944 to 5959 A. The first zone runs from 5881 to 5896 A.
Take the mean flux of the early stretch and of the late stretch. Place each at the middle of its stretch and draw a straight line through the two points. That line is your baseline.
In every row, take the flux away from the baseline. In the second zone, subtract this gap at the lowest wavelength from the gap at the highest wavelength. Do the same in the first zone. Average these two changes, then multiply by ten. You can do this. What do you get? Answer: 16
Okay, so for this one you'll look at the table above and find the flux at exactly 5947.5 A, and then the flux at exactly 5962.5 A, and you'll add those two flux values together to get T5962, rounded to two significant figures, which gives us 44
